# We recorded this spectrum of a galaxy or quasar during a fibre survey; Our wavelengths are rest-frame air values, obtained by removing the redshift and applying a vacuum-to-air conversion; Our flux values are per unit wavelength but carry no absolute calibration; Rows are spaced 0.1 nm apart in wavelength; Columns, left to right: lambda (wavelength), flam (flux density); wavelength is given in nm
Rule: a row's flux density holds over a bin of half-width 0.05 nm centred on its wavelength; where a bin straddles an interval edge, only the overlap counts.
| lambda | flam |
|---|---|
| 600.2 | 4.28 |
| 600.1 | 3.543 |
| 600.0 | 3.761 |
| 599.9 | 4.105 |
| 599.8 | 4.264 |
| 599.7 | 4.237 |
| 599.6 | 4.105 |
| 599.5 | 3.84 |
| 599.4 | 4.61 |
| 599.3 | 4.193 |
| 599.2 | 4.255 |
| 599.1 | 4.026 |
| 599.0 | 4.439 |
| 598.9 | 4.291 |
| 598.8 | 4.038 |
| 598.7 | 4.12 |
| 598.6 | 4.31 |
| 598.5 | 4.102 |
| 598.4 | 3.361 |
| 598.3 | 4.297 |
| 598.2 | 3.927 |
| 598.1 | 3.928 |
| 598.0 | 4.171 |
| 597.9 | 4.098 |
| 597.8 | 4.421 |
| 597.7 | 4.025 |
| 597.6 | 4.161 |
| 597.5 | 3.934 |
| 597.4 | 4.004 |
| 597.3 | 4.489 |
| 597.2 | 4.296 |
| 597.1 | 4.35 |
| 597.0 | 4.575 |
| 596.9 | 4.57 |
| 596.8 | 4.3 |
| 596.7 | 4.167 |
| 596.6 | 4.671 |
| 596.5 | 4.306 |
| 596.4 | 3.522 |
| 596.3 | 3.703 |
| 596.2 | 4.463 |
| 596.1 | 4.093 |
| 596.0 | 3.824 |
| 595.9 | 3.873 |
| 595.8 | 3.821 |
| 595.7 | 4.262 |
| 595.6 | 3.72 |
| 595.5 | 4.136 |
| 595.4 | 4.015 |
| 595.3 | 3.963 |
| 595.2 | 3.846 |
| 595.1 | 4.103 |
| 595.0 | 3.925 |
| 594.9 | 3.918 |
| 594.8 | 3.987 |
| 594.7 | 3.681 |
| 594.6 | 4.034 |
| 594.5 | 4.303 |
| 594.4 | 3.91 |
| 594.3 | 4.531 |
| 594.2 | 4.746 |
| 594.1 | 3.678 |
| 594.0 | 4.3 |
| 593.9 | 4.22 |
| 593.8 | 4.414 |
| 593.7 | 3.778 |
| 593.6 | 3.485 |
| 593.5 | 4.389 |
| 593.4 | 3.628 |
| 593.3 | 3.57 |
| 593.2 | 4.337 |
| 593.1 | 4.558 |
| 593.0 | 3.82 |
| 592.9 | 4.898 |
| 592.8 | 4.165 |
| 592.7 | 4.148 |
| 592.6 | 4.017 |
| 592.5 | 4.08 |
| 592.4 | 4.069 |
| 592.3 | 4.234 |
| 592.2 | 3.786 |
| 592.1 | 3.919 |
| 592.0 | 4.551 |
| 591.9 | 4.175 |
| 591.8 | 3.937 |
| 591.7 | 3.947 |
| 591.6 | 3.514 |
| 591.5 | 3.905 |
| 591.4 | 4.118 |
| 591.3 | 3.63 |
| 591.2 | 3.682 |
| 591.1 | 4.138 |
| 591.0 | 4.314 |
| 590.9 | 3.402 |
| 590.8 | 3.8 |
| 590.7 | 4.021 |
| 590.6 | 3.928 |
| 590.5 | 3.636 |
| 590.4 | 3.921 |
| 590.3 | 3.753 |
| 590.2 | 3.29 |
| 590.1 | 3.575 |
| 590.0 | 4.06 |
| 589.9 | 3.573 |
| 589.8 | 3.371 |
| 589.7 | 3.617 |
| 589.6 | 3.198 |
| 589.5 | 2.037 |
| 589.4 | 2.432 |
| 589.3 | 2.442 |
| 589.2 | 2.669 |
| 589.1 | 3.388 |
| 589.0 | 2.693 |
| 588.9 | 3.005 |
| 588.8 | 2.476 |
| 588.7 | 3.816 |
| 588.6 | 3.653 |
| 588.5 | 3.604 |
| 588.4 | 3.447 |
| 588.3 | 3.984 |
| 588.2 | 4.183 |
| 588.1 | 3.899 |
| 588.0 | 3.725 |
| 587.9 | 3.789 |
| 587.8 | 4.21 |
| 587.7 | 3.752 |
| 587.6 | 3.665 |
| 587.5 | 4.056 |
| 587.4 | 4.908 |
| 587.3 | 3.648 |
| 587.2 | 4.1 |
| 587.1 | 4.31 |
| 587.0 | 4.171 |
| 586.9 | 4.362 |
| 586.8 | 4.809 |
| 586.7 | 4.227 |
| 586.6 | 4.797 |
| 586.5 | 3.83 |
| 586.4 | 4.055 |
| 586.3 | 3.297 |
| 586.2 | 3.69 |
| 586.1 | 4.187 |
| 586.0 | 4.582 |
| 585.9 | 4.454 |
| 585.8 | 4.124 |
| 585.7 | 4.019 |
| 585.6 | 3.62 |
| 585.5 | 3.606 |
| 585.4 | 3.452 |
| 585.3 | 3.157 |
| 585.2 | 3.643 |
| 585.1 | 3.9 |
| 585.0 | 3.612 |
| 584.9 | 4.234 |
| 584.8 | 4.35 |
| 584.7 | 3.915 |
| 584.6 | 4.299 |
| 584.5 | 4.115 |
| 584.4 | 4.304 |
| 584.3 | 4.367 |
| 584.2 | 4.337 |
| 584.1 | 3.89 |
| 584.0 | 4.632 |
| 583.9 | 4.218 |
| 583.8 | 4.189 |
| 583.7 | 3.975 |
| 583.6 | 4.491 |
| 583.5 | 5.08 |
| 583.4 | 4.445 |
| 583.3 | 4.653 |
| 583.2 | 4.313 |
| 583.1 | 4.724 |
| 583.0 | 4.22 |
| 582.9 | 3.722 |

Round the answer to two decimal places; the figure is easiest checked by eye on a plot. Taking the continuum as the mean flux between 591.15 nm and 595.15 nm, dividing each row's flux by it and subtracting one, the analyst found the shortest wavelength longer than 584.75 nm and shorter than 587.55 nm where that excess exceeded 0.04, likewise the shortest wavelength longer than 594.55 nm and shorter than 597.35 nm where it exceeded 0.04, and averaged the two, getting 590.25 nm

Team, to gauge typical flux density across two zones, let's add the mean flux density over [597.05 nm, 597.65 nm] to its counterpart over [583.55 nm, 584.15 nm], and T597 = 8.4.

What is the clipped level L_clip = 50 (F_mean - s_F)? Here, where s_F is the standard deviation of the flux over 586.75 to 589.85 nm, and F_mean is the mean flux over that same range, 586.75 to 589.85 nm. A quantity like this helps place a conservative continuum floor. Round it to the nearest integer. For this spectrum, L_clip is 145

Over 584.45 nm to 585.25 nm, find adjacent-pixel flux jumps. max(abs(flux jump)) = 0.62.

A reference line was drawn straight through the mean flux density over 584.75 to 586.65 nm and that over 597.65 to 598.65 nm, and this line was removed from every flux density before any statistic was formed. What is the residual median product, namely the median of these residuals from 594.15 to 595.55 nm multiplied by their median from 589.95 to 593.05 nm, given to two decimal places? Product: 0.00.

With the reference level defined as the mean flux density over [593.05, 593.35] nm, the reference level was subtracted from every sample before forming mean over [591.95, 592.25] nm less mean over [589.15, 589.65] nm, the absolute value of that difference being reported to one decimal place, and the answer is 1.5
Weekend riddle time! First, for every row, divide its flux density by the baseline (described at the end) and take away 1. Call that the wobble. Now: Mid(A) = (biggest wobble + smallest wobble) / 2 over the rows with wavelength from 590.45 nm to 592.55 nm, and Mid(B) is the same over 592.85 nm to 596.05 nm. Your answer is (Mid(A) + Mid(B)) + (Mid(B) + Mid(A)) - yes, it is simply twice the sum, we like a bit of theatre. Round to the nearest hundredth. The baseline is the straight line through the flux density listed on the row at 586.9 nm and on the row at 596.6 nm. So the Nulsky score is -0.40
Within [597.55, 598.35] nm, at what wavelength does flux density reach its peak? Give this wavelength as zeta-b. 597.8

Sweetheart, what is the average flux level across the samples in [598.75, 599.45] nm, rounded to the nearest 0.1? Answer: 4.3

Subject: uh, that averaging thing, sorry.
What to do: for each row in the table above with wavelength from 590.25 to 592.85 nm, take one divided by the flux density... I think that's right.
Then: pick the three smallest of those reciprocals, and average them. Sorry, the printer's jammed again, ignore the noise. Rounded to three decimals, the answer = 0.229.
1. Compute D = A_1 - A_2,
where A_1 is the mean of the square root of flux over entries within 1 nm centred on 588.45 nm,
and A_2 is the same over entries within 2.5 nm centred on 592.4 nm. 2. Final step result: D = -0.12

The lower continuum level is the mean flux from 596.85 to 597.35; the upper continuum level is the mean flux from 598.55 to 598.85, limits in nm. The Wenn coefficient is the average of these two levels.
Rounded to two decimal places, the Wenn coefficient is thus 4.31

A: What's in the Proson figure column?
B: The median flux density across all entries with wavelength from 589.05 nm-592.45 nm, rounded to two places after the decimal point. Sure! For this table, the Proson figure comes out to 3.77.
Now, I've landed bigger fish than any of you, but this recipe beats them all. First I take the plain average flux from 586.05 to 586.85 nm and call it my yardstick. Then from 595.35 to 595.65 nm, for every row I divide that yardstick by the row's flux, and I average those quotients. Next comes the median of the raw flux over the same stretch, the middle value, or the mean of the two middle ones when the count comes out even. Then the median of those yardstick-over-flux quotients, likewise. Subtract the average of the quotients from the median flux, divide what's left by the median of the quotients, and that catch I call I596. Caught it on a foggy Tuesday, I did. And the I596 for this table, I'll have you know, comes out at 2.9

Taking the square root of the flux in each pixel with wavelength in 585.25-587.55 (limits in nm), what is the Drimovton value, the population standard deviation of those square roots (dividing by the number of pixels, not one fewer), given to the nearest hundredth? 0.12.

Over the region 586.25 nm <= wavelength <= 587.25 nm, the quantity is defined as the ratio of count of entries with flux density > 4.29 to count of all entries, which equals 0.40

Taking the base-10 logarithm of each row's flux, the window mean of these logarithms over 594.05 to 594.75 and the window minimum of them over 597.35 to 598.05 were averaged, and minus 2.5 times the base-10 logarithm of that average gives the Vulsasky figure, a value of 0.547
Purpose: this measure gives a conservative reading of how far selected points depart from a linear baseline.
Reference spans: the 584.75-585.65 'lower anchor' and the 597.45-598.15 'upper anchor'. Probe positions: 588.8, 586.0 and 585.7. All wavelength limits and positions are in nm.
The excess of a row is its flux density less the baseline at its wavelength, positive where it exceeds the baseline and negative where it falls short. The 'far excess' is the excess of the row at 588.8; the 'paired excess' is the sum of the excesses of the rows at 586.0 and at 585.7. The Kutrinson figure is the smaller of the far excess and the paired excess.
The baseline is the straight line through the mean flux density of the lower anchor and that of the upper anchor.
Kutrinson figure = -1.4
